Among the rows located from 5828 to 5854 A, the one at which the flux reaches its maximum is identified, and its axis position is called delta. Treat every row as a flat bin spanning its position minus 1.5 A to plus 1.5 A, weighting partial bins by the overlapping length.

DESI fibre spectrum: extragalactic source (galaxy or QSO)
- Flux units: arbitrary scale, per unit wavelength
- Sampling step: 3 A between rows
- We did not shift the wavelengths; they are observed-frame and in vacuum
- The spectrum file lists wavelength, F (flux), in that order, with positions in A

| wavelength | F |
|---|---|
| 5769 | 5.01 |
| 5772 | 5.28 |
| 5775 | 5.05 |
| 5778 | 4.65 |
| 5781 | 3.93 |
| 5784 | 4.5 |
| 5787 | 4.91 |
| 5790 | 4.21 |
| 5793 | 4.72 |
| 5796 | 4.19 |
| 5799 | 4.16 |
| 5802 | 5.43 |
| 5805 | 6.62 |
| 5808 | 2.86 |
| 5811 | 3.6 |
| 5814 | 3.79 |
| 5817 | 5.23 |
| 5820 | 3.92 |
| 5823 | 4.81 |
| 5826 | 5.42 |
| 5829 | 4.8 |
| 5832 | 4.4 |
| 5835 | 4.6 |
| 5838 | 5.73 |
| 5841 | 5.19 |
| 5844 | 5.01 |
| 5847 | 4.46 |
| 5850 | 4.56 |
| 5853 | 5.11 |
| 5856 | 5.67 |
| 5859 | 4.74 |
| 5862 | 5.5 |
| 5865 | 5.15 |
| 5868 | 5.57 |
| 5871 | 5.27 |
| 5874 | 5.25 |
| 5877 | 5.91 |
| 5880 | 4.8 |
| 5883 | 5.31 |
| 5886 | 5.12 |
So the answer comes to 5838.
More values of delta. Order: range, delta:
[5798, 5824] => 5805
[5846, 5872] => 5856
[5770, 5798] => 5772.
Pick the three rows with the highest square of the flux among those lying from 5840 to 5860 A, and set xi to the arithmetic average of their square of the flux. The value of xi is 28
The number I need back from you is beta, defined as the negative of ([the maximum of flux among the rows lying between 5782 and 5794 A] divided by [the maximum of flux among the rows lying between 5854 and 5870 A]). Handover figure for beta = -0.87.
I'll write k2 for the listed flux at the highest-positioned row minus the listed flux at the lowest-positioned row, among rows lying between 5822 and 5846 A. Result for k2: 0.20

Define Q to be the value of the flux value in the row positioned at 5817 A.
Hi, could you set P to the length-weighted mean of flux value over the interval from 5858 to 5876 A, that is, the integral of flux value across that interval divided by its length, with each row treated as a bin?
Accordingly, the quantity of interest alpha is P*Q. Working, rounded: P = 5.3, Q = 5.23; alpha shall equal 27.6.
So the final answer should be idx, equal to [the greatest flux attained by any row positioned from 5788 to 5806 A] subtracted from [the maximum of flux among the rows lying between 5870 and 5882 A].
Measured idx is -0.7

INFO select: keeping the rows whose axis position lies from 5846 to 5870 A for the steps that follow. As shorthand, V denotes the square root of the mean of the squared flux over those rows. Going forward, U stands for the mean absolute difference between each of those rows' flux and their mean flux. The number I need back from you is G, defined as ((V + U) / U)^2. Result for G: 208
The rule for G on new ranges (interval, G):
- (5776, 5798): 274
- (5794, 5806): 44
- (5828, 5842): 170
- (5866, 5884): 471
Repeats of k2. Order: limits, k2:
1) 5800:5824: -0.62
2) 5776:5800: -0.49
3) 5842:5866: 0.14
